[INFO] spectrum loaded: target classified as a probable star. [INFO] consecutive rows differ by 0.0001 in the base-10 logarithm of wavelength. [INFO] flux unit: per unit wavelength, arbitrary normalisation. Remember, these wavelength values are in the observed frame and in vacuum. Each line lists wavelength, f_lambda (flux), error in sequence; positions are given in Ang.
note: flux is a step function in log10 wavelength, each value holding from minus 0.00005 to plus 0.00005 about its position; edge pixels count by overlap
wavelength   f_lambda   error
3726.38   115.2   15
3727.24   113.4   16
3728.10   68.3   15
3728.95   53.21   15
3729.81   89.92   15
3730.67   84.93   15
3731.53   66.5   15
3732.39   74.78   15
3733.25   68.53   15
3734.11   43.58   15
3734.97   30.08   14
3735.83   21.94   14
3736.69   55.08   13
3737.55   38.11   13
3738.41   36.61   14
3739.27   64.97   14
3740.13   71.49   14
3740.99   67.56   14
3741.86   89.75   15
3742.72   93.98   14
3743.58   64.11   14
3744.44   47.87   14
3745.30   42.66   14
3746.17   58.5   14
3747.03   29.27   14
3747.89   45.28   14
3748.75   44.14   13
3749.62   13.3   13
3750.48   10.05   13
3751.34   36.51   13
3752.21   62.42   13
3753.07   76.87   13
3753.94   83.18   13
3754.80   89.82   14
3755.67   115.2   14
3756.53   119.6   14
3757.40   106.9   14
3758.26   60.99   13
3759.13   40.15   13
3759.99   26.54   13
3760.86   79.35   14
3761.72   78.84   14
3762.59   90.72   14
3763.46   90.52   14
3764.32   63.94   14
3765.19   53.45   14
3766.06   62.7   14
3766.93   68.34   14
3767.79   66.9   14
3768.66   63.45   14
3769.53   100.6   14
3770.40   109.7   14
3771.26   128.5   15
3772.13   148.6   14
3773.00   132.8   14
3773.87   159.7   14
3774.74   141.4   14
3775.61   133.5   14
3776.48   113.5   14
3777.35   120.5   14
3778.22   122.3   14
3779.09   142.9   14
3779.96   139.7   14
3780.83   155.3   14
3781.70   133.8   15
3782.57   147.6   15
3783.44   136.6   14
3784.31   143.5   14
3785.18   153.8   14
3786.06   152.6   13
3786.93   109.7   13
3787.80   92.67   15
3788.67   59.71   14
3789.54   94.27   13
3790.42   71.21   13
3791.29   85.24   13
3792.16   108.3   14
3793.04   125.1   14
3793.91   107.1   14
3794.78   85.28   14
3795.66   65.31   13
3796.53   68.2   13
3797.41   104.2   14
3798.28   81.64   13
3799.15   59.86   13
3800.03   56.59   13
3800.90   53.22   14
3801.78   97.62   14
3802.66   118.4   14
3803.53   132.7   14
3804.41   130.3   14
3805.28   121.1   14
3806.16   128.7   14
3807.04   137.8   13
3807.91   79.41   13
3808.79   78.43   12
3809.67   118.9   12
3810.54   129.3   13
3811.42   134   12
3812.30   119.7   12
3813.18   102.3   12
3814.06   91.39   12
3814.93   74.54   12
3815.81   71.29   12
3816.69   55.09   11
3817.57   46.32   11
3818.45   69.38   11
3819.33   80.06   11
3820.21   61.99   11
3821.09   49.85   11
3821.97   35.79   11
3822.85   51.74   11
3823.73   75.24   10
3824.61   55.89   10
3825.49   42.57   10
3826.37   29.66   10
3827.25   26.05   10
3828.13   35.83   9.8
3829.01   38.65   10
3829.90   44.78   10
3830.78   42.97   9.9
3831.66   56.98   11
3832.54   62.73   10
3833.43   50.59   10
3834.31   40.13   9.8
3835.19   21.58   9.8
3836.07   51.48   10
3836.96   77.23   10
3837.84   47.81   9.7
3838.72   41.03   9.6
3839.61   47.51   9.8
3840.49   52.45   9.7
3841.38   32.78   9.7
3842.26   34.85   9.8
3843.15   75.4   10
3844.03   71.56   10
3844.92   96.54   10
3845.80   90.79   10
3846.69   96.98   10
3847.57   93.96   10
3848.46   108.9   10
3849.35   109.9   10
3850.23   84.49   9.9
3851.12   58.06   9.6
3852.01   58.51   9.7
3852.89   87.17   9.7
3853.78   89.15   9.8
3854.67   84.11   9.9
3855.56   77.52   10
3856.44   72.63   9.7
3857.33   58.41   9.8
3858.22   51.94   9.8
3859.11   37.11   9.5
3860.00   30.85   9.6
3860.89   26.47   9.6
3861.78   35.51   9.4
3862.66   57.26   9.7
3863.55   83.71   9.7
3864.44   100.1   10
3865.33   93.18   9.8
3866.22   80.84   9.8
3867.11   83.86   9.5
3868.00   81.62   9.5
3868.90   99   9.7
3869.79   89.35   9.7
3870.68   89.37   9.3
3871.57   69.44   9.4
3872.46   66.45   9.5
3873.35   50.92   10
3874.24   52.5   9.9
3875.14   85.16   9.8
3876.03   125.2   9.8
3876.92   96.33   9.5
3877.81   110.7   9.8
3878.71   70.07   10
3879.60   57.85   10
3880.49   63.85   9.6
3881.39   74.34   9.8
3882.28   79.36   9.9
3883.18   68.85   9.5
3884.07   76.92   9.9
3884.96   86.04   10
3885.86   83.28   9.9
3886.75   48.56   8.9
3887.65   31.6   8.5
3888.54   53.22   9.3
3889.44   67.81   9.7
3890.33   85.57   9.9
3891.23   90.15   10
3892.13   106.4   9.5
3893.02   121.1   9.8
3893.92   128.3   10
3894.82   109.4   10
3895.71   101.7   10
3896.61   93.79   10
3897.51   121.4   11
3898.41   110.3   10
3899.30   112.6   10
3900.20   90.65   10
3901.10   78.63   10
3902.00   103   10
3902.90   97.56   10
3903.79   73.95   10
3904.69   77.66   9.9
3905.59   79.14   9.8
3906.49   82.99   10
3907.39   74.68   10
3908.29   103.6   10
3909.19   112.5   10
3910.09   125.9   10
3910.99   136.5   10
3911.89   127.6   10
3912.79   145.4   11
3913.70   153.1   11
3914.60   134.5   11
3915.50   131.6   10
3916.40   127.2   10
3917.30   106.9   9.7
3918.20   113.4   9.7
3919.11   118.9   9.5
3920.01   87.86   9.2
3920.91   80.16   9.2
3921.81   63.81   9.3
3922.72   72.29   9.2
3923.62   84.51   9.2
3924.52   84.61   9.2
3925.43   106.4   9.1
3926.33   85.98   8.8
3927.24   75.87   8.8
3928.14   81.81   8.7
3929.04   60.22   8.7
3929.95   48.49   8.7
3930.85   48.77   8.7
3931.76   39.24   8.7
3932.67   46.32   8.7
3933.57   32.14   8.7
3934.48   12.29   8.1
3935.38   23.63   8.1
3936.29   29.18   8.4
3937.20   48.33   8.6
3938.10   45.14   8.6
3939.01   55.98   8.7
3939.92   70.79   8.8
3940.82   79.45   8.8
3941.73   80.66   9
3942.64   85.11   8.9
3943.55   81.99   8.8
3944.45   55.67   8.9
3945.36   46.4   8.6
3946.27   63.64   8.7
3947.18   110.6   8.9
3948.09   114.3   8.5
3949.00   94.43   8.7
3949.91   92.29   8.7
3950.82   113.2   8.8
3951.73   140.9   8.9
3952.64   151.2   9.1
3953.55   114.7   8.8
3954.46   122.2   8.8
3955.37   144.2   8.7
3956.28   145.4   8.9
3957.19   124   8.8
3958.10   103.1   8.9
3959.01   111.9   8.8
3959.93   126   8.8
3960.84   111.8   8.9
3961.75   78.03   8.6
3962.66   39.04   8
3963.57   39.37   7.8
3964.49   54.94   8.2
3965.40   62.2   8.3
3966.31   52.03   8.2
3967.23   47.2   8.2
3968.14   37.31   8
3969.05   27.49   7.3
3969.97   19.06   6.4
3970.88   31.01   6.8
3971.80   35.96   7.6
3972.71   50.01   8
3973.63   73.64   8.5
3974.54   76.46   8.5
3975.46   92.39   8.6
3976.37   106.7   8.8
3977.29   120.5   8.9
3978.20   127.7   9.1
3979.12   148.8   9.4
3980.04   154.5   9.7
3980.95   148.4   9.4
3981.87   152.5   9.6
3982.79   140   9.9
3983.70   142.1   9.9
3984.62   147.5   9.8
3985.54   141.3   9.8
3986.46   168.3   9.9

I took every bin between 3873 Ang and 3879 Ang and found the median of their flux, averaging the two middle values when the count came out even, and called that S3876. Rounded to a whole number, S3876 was 85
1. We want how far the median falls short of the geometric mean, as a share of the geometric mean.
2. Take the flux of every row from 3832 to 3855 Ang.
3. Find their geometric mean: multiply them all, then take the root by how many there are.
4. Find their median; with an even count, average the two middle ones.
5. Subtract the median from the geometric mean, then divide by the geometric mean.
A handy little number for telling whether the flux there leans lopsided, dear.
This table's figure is -0.067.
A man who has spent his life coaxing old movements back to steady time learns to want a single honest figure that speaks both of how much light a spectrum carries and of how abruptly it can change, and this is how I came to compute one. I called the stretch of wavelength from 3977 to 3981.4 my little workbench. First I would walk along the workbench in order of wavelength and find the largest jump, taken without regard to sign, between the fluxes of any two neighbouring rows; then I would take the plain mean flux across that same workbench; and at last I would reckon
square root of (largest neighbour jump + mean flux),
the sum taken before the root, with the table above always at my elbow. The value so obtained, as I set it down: 12.7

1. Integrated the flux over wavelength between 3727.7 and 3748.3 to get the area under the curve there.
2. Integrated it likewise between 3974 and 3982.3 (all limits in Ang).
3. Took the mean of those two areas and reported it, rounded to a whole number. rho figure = 1122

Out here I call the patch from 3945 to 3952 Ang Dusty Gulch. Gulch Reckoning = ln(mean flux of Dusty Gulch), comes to 4.57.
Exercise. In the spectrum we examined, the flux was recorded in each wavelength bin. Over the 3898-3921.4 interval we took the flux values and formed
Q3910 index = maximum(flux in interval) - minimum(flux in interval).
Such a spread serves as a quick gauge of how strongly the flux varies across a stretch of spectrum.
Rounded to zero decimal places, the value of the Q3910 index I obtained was 79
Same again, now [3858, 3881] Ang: 99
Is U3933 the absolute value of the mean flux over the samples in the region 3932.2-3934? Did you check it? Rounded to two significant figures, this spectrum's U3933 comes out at 39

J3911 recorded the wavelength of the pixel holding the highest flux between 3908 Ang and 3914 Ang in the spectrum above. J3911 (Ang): 3913.70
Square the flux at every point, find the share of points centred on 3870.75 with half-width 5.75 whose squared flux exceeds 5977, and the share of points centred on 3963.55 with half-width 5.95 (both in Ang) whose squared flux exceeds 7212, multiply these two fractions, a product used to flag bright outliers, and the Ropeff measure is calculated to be 0.2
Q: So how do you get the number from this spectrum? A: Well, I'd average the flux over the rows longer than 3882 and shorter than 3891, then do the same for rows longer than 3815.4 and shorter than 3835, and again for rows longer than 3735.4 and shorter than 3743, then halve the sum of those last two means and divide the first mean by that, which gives 1.2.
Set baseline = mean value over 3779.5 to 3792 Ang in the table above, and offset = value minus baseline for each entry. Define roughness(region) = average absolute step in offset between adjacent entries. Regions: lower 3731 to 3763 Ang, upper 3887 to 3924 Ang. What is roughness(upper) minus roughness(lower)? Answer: -3.8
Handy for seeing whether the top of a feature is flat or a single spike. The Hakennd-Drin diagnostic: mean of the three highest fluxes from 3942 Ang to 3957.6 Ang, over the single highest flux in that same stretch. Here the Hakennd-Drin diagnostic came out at 0.97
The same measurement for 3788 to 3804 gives 0.94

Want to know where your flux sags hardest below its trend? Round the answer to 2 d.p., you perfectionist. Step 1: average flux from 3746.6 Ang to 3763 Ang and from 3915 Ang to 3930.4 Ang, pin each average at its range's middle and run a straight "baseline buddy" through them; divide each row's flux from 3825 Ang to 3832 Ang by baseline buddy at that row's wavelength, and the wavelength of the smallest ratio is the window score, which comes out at 3827.25 Ang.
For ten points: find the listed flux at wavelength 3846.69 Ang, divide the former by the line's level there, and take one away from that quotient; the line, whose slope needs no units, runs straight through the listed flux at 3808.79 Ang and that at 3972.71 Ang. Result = 0.35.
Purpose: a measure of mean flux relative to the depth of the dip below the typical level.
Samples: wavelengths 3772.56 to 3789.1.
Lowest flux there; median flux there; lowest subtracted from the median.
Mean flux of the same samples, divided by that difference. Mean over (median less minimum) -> 1.7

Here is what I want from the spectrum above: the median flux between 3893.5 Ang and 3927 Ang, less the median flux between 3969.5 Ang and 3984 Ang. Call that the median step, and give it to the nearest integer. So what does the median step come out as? -10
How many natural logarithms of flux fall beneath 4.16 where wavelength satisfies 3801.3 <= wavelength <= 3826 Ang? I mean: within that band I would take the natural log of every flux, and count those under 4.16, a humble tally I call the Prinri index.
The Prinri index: 8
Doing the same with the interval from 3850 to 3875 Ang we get 11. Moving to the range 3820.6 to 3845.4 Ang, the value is 23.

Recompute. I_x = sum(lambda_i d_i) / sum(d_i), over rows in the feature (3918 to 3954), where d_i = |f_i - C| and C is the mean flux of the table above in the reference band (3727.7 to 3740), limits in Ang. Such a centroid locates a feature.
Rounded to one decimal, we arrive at 3938.1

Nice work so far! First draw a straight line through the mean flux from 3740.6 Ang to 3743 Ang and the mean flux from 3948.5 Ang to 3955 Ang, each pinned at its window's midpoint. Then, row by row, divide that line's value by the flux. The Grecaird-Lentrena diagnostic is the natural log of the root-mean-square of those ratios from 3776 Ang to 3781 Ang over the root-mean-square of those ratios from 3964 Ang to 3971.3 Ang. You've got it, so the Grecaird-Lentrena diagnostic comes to -1.7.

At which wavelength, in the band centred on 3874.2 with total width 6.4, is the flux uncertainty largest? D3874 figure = 3873.35 Ang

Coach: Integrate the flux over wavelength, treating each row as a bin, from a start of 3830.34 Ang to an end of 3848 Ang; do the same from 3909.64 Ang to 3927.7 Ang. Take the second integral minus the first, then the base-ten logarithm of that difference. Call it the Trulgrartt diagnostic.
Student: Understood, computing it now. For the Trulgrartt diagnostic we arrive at 3.0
